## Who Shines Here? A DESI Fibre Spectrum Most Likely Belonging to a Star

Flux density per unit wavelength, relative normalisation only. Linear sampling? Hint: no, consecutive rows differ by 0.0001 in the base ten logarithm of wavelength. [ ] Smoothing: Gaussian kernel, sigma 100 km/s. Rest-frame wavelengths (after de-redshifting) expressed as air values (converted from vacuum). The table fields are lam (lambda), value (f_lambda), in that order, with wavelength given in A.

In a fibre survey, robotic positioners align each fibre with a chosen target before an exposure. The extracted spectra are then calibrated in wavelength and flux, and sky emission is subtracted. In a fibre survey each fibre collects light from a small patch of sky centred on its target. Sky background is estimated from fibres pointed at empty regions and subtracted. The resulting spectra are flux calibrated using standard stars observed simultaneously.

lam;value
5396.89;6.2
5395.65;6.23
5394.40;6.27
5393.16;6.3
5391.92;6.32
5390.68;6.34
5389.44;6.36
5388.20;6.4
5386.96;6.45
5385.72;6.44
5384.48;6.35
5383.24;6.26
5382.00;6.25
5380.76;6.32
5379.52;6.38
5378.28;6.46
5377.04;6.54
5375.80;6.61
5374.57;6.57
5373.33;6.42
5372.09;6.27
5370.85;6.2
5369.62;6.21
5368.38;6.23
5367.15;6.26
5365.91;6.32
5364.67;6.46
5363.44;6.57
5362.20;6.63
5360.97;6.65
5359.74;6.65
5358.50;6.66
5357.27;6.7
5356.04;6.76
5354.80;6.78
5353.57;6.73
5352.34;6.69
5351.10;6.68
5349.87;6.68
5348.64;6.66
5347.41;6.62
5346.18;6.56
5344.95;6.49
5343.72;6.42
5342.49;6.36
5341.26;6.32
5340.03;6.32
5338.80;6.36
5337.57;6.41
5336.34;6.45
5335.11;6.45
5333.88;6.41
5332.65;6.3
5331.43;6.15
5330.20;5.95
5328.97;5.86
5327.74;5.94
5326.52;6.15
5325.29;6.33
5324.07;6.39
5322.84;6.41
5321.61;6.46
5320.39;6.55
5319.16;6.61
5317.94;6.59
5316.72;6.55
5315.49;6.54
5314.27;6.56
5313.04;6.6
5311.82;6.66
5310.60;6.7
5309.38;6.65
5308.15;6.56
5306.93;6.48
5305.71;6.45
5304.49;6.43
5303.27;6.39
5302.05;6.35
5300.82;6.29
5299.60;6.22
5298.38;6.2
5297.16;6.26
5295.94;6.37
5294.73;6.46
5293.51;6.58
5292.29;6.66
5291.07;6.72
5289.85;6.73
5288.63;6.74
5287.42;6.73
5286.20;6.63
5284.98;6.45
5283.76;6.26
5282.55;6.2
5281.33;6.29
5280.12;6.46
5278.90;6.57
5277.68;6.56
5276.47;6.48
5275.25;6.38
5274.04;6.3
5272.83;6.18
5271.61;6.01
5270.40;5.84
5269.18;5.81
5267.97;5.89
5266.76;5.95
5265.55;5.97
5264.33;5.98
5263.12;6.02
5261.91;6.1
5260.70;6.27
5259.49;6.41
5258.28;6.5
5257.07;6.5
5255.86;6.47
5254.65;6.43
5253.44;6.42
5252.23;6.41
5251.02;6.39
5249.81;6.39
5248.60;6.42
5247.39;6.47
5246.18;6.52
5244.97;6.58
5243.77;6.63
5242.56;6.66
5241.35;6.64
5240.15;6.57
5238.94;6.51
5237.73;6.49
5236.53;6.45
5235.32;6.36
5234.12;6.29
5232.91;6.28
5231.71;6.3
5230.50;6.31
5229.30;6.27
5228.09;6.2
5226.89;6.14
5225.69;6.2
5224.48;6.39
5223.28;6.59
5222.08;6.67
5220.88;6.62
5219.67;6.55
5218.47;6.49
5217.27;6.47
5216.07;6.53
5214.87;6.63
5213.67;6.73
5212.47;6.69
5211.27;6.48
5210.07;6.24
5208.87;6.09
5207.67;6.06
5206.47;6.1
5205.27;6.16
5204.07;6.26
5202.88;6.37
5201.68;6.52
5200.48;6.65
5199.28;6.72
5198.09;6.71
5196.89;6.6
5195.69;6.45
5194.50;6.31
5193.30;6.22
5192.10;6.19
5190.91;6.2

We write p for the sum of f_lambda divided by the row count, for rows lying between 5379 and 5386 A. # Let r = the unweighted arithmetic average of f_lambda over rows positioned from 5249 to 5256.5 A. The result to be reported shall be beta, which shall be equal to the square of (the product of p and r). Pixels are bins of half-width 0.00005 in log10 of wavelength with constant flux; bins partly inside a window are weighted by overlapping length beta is 1652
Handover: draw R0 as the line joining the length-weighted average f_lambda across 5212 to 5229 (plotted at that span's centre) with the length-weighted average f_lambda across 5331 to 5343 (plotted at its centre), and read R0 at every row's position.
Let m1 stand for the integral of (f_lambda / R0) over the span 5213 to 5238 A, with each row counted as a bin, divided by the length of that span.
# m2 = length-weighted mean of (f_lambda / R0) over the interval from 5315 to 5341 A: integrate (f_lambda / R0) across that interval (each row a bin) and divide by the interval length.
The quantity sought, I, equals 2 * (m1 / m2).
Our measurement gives 1.99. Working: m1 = 0.992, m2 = 1.00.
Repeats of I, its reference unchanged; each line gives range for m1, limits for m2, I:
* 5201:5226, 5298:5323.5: 1.95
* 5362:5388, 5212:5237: 2.04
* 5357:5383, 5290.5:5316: 2.01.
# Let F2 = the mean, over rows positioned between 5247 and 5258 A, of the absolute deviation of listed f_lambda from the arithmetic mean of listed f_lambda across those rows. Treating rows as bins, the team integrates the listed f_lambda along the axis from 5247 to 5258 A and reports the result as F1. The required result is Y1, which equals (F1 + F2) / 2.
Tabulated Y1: 35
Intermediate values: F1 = 71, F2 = 0.03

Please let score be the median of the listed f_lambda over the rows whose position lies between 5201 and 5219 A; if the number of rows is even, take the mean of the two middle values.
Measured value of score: 6.47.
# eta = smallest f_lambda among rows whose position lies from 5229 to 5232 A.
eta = 6.27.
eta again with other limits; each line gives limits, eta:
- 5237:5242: 6.49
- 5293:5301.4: 6.2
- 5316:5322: 6.46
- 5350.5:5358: 6.68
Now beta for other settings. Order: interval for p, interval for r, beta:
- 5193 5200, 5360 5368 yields 1776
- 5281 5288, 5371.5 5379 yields 1733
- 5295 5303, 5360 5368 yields 1658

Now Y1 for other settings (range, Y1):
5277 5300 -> 75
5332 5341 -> 29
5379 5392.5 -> 43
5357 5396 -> 125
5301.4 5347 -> 146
